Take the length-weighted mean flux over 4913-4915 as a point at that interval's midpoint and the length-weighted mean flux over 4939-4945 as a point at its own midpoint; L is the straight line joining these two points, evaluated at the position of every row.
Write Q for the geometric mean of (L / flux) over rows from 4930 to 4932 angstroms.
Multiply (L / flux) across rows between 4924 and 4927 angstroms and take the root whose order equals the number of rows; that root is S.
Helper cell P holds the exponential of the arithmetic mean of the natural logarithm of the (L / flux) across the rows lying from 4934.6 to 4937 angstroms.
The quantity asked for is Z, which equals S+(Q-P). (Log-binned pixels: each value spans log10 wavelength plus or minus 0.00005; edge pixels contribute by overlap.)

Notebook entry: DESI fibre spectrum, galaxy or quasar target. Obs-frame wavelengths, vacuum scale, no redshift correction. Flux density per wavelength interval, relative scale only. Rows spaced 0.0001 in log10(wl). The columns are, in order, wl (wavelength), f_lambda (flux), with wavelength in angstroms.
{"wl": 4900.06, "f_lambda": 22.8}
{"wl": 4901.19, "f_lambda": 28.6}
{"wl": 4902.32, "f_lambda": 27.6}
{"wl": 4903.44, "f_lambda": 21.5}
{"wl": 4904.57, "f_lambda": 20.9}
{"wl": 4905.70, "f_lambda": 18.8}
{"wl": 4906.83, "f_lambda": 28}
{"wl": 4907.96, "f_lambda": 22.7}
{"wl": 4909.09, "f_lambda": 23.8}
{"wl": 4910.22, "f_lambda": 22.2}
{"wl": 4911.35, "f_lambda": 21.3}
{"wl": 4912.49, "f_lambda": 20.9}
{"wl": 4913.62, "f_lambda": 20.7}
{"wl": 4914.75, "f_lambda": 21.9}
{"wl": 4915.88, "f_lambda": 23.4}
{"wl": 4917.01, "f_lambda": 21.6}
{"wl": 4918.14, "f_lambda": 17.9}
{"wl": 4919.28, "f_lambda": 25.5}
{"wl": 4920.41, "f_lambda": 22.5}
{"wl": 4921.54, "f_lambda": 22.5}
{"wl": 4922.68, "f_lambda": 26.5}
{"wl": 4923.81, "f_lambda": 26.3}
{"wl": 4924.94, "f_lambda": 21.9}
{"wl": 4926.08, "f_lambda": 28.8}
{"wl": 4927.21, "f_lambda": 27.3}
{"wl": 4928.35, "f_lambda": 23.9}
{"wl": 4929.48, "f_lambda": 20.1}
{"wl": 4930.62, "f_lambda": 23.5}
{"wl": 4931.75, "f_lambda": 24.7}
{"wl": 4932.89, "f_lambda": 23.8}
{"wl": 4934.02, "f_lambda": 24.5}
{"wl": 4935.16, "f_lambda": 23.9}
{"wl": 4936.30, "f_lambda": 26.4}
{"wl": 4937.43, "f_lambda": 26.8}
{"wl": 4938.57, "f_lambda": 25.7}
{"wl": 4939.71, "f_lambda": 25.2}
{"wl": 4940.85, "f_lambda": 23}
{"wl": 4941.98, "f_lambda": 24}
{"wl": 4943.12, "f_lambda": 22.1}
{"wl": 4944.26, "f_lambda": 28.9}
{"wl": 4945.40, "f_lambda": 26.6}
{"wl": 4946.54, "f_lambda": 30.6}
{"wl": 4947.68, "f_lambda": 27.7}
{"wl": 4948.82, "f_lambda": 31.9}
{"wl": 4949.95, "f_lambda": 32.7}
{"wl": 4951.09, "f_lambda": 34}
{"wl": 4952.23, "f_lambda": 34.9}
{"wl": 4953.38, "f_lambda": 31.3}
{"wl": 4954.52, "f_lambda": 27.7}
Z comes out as 0.92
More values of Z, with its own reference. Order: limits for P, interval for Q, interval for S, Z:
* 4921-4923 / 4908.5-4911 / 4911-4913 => 0.98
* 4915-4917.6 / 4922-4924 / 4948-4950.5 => 0.68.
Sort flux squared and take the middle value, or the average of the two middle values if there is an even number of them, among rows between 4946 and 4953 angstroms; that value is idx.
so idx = 1043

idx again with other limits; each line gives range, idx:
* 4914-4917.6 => 480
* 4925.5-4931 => 571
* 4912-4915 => 437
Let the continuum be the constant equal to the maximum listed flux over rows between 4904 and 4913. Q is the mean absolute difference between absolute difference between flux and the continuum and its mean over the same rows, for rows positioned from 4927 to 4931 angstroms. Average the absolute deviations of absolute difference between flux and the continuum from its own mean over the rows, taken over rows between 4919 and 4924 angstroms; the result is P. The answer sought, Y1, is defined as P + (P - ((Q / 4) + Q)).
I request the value 1.1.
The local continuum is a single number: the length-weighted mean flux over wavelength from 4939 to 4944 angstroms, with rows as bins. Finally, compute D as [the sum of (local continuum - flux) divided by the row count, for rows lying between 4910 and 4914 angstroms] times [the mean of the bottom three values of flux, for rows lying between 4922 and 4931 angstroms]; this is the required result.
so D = 59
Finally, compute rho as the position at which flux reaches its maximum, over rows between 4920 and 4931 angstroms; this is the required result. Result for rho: 4926.08 angstroms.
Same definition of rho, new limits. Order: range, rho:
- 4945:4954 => 4952.23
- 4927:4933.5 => 4927.21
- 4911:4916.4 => 4915.88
